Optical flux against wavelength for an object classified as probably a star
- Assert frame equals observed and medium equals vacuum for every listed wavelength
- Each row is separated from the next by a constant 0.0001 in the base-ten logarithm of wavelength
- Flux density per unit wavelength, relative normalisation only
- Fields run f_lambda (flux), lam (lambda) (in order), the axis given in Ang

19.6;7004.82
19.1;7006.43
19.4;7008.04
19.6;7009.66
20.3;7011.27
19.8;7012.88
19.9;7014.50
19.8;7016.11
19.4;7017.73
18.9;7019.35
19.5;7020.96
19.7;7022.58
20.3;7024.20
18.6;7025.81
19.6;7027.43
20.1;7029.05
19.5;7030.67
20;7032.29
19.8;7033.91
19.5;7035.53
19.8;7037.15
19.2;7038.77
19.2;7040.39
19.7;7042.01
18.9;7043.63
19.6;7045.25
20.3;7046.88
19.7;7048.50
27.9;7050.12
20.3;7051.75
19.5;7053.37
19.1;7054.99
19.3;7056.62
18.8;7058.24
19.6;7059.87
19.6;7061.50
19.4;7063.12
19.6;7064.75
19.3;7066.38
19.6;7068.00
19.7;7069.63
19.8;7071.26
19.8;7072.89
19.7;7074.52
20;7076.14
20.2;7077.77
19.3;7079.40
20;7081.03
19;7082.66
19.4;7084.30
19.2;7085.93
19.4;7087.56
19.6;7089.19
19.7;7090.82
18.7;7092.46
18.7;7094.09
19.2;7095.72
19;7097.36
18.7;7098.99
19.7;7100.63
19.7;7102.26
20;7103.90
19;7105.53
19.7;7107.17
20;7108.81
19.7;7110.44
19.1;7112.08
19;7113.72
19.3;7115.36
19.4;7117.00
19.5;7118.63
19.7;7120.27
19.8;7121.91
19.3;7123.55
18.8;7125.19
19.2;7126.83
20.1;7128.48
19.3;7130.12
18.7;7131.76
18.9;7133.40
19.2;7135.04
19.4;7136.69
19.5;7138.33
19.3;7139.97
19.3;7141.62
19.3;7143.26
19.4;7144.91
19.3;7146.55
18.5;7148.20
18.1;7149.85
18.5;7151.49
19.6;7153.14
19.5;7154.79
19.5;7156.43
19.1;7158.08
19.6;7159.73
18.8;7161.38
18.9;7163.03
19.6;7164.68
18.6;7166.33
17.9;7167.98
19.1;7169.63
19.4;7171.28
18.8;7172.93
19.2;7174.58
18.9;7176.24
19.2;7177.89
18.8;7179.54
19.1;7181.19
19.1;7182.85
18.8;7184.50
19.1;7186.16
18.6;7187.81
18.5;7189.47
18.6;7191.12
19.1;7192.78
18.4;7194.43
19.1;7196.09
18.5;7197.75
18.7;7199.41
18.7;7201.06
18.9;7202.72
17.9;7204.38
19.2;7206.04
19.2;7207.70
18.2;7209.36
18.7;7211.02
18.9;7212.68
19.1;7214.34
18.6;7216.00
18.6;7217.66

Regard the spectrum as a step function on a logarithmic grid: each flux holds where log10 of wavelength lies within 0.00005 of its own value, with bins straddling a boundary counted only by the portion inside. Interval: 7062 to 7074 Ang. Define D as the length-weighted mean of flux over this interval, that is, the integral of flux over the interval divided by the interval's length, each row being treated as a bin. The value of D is 19.6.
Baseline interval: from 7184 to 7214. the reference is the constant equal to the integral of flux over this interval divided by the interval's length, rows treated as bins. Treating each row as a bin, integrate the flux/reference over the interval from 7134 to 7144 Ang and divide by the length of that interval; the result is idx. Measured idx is 1.03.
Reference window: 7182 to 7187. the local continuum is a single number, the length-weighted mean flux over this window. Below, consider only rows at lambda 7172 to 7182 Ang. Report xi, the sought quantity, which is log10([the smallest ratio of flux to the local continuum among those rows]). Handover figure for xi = -0.004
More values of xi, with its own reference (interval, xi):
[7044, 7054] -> 0.012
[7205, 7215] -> -0.018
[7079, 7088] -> 0.000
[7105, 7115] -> 0.000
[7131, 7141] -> -0.007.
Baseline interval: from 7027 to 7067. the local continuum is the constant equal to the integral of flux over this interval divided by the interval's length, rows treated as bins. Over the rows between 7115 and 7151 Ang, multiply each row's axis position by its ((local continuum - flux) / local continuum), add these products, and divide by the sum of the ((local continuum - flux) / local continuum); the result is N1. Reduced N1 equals 7135.7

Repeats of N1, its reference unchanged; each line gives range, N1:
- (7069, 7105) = 7090.9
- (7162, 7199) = 7181.2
